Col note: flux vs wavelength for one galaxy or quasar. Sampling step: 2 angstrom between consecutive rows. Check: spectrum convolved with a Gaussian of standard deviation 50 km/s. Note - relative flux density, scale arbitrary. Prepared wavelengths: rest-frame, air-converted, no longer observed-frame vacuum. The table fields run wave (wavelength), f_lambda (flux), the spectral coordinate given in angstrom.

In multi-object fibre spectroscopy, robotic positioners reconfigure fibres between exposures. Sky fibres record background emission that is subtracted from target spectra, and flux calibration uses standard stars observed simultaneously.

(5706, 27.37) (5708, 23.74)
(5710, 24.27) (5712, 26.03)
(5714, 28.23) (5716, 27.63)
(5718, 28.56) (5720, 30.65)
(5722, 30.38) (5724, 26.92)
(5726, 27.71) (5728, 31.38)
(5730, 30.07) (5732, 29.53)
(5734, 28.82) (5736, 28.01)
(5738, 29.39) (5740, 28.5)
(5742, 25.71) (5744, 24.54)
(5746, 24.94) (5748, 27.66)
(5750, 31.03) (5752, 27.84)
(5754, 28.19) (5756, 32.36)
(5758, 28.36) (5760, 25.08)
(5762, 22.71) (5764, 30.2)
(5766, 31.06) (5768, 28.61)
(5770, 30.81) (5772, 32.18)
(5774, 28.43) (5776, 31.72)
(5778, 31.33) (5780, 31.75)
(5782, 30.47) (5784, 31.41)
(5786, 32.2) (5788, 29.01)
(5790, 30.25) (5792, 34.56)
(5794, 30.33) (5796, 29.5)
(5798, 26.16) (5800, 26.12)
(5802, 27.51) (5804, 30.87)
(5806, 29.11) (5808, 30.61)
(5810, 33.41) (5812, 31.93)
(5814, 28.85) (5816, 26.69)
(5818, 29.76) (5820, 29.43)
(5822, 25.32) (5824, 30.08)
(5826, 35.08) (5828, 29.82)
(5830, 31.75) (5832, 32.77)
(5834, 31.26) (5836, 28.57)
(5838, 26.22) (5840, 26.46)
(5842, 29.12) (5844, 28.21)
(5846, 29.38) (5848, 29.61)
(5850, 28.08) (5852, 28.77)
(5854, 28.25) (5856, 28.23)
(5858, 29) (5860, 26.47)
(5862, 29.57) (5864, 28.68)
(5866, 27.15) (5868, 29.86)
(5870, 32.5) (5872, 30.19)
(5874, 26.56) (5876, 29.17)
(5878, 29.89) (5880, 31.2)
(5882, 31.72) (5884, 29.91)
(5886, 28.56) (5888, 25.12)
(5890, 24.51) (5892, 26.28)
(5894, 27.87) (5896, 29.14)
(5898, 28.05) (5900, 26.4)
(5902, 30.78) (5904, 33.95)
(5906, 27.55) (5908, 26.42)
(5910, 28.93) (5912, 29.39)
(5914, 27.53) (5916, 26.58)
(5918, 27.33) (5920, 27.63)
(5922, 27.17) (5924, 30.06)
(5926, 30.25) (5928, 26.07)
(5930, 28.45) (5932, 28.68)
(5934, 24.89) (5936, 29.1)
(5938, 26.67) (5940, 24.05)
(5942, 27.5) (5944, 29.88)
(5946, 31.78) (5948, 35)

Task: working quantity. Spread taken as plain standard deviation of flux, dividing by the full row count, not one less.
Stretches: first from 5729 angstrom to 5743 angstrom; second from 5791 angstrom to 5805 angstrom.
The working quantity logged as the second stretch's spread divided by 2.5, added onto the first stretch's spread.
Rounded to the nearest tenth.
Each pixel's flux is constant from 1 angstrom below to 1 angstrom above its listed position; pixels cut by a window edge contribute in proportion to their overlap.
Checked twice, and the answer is 2.4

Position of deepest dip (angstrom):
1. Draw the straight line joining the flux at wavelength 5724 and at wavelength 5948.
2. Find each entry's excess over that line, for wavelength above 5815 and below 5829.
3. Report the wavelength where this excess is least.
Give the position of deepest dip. 5822 angstrom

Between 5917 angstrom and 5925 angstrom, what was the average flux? 28.0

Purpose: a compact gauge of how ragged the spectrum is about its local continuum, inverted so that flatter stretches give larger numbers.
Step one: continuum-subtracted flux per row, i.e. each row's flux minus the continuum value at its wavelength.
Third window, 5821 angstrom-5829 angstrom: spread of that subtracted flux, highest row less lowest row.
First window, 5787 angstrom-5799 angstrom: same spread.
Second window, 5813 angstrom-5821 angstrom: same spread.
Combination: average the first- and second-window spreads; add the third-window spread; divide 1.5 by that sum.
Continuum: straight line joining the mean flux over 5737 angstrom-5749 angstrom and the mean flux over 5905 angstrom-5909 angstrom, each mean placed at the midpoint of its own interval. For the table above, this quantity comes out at 0.097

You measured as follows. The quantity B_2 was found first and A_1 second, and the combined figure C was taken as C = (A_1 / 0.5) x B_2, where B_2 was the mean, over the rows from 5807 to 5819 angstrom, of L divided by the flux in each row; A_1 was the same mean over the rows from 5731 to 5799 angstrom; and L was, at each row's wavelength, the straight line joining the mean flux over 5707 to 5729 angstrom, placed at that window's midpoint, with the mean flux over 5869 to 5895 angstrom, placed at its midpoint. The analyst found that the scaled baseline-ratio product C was 1.83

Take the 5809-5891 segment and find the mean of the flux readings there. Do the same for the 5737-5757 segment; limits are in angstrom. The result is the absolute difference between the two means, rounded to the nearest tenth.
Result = 1.2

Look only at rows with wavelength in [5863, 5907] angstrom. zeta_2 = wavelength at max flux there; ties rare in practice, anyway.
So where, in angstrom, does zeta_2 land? 5904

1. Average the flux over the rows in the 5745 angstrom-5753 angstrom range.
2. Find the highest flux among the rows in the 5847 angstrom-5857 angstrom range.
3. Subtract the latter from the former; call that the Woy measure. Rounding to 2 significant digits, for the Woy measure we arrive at -1.7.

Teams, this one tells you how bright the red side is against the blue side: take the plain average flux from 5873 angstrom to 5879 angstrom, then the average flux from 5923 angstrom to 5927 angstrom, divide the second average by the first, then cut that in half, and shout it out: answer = 0.528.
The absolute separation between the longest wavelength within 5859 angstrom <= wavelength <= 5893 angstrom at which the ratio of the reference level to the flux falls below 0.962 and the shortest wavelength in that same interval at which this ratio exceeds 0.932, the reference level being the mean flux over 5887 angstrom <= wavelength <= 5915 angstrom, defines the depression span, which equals 24 angstrom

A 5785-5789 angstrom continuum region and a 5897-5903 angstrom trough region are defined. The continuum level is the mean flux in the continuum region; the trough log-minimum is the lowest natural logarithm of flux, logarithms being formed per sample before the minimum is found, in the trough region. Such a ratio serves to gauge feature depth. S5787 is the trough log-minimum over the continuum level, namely 0.107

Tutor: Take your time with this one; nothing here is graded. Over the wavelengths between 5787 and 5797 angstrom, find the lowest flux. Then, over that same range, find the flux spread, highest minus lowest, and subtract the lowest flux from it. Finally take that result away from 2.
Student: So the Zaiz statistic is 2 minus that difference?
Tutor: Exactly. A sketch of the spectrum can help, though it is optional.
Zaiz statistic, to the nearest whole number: 25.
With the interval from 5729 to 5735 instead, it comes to 30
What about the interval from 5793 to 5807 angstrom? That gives 23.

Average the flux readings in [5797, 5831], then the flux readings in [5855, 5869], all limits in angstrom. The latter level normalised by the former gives 0.96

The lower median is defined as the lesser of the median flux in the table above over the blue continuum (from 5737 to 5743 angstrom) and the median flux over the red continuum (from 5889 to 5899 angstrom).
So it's 27.9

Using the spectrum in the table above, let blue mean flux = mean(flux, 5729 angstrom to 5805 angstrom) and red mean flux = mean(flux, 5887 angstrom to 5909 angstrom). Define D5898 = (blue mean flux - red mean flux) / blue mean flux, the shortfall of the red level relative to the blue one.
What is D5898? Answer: 0.05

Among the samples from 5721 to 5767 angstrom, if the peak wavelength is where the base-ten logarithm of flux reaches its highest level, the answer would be 5756 angstrom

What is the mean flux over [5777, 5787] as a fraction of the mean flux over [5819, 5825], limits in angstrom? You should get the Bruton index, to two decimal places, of 1.11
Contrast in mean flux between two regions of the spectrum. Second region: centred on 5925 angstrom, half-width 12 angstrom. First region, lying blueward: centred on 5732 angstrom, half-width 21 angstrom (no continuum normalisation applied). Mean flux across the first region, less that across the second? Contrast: 0.5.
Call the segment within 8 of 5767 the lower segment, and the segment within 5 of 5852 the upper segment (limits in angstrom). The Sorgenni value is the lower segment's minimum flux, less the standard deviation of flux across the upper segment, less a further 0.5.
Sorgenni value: 21.6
